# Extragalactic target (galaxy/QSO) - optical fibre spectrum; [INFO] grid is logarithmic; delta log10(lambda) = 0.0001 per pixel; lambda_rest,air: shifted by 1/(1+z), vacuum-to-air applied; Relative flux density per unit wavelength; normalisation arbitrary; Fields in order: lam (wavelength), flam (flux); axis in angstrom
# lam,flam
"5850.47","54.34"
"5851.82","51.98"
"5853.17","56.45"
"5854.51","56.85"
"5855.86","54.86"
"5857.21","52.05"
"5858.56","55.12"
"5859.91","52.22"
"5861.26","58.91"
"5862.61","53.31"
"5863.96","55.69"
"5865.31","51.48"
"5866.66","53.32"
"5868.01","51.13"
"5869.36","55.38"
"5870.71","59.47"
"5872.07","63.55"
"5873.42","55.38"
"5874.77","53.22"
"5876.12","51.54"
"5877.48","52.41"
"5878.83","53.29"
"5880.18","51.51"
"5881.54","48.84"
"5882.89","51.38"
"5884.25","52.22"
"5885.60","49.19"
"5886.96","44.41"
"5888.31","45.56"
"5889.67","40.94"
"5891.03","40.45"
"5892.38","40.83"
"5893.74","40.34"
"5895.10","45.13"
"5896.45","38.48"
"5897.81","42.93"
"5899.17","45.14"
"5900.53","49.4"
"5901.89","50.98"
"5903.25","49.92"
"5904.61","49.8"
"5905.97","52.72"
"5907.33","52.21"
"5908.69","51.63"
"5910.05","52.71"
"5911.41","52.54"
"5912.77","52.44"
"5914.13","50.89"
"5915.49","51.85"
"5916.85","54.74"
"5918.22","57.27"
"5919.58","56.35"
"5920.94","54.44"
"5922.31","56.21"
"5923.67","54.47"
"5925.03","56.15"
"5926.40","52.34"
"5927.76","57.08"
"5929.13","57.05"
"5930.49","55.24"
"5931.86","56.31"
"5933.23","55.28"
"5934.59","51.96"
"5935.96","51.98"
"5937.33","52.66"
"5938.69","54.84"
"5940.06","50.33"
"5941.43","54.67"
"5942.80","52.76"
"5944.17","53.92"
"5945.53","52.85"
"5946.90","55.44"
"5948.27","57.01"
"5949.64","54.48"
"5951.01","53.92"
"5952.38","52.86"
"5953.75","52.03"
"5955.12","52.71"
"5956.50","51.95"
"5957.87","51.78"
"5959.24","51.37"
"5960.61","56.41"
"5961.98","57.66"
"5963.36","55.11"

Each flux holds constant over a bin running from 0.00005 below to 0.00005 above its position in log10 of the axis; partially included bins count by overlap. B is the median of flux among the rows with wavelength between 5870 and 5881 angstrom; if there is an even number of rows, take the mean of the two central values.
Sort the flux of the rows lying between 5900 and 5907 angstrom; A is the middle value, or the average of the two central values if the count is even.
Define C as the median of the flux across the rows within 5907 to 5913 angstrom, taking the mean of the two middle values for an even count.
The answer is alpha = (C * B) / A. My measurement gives 56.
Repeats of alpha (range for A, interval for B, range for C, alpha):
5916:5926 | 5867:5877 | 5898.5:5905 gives 49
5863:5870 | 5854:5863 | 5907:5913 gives 54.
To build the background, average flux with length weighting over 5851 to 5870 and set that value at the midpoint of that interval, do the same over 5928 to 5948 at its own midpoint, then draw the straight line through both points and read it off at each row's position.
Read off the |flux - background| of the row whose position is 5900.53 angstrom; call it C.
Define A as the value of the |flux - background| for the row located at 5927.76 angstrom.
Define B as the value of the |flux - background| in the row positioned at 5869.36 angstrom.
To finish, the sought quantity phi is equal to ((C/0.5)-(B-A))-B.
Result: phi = 10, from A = 3.0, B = 1.2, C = 4.7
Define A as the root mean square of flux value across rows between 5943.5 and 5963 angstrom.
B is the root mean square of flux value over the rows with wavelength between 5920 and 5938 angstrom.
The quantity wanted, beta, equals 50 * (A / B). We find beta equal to 49.3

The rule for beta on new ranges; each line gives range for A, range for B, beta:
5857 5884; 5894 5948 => 51.5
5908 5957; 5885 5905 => 59.8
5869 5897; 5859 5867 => 45.8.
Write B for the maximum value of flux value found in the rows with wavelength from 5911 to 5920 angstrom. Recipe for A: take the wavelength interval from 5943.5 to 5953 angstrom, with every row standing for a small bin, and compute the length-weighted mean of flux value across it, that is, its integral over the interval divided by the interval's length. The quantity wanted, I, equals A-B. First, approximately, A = 54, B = 57.27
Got -3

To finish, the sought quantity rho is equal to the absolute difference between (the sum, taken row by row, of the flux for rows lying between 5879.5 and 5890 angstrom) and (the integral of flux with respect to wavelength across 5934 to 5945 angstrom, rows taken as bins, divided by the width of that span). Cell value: 331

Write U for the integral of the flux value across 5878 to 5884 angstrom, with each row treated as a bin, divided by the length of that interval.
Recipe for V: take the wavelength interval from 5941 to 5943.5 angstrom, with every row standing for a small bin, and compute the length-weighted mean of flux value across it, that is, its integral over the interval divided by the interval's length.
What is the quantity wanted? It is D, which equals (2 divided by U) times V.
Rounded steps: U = 51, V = 54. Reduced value 2.1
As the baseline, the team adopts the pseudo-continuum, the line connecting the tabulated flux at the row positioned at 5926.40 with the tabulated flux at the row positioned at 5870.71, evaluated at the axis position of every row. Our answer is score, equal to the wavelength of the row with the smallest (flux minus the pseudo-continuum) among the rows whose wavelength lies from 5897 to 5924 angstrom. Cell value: 5897.81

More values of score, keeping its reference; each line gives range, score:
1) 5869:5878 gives 5876.12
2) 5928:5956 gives 5940.06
